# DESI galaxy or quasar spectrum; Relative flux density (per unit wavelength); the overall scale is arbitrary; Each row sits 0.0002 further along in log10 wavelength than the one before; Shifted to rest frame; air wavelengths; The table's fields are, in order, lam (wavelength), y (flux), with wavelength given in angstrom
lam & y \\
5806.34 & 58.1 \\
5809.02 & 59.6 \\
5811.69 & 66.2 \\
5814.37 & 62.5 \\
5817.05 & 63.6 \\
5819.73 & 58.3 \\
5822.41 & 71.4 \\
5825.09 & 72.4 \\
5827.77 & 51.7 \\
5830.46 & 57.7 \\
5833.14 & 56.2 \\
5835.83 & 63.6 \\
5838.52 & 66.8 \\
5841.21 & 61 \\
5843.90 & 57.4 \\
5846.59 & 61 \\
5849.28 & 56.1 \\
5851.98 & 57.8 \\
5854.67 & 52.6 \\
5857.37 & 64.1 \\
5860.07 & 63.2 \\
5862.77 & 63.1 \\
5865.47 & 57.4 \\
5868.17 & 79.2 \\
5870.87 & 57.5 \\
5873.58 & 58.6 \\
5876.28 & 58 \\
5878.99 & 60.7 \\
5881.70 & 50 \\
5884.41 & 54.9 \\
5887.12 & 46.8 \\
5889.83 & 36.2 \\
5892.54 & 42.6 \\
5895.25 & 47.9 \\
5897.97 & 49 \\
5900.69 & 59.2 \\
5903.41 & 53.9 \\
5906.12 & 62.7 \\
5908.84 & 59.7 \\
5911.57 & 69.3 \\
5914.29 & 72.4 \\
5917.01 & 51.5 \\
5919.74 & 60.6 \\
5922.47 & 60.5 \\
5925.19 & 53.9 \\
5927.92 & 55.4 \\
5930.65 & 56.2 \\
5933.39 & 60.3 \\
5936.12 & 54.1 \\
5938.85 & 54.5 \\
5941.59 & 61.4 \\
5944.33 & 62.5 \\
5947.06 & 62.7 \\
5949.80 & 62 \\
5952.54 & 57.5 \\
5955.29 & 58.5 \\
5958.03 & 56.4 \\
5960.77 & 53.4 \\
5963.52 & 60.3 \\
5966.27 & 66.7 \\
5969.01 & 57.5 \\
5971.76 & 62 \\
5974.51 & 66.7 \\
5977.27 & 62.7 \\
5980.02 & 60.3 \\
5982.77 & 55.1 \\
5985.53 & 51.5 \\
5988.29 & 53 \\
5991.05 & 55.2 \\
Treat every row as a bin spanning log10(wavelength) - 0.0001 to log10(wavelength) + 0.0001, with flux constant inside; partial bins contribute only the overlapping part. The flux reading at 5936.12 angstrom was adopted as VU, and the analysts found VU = 54.1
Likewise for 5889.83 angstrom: 36.2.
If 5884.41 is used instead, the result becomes 54.9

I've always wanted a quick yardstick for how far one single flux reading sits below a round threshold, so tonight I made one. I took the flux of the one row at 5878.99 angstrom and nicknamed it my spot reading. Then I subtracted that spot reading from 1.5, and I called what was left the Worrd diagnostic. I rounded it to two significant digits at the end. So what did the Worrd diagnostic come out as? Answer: -59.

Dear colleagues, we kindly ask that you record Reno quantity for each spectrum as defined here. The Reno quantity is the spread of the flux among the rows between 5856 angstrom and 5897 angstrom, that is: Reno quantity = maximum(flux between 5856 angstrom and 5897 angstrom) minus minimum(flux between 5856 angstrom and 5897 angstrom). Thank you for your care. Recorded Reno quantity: 43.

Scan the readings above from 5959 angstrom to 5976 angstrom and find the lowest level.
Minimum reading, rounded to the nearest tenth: 53.4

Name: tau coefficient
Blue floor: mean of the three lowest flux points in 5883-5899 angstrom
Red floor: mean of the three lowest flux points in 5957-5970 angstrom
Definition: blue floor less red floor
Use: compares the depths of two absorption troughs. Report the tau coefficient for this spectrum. -13.9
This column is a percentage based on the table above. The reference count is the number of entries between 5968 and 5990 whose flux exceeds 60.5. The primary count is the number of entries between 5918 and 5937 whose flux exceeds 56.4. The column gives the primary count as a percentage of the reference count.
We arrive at 100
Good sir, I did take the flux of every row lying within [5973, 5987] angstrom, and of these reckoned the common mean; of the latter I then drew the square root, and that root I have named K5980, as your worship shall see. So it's 7.70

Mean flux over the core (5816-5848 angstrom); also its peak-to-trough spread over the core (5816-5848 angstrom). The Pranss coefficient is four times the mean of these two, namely 165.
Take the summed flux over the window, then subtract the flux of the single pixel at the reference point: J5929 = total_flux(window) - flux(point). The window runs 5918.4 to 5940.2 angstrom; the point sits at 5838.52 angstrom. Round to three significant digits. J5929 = 389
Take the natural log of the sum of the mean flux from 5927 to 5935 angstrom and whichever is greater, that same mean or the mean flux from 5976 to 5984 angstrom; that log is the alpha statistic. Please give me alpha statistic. 4.76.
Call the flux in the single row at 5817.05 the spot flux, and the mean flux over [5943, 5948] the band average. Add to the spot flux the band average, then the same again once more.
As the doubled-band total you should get 189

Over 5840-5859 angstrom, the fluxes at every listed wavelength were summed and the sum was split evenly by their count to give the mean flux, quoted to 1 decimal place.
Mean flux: 58.6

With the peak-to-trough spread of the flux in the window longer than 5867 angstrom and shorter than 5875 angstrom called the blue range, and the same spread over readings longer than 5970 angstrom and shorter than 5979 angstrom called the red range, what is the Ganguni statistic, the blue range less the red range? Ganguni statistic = 17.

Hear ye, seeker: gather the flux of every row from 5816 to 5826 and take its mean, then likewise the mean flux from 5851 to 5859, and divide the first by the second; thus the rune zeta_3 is 1.14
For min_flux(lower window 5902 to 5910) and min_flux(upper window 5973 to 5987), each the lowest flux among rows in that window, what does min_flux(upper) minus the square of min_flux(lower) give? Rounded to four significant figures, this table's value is -2854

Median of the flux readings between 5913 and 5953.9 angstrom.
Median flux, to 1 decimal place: 60.3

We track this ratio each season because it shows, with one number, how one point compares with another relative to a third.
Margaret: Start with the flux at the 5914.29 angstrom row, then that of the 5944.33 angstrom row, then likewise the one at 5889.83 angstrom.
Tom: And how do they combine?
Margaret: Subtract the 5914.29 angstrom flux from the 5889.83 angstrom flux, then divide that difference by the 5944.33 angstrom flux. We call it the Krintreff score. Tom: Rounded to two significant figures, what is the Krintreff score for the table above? -0.58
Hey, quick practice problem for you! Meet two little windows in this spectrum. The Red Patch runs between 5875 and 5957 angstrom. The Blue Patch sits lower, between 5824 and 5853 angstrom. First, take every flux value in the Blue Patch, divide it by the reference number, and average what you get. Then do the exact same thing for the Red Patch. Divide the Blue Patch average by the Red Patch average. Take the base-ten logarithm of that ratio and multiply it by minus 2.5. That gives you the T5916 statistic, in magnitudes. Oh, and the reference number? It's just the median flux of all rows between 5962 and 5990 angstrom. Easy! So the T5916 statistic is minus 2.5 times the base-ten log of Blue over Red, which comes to -0.07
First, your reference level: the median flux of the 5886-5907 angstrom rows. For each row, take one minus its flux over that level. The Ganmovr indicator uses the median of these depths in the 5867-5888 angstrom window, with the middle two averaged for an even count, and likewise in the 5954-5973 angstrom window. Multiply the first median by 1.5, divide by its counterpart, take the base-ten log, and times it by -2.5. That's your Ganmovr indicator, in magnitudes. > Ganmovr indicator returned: -0.36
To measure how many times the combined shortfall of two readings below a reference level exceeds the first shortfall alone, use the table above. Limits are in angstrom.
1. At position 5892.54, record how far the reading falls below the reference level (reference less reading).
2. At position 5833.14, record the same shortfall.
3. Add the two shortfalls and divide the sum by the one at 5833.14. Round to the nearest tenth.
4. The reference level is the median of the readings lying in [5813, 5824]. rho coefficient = 4.0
